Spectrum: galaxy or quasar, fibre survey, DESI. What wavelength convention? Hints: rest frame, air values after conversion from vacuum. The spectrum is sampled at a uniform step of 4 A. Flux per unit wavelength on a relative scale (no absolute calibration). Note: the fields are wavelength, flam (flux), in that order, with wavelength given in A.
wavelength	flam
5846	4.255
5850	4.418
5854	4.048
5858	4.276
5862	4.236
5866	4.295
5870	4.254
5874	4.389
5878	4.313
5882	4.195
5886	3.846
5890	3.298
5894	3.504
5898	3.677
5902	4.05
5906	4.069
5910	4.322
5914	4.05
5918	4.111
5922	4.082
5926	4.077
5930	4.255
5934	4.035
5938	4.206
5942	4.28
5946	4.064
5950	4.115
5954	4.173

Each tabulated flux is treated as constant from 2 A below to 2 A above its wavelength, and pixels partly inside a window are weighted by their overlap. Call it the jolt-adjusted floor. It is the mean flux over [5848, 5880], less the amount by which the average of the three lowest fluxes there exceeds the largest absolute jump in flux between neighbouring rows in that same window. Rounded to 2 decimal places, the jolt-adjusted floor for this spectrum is 0.47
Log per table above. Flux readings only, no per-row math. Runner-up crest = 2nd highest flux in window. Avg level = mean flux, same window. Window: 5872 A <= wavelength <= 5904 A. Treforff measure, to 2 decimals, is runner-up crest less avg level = 0.40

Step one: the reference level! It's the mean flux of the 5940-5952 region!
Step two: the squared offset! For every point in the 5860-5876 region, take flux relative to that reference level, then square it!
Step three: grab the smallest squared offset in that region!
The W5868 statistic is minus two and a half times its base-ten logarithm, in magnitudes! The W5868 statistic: 5.40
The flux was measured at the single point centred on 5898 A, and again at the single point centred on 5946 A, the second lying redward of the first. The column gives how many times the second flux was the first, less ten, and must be -8.89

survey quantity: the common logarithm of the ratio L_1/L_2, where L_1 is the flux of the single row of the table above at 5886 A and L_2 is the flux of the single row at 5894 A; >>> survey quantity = 0.04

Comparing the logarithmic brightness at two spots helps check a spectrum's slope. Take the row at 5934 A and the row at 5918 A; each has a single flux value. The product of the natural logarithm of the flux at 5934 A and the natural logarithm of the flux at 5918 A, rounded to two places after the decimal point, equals 1.97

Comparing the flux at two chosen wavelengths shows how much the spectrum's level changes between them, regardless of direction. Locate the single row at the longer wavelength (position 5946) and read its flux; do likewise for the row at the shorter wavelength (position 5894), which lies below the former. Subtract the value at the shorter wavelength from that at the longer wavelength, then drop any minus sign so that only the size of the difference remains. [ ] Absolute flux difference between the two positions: 0.56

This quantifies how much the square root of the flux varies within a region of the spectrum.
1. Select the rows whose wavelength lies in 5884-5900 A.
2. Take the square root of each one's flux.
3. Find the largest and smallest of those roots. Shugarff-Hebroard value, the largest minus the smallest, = 0.145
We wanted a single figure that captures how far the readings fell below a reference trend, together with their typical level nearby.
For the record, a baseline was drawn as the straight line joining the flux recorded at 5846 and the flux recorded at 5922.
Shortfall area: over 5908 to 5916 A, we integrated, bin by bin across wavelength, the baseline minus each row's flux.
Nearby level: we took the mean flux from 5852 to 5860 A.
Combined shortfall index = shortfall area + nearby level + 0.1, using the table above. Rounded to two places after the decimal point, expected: 3.61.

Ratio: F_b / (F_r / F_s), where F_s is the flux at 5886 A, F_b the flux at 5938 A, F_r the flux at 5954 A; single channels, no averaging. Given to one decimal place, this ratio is 3.9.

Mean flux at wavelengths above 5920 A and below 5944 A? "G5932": 4.16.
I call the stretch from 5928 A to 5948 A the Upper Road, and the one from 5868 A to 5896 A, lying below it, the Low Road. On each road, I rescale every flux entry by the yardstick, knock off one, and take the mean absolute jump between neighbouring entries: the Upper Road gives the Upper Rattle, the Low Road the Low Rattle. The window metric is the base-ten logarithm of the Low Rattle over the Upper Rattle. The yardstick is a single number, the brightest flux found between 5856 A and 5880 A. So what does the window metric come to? 0.147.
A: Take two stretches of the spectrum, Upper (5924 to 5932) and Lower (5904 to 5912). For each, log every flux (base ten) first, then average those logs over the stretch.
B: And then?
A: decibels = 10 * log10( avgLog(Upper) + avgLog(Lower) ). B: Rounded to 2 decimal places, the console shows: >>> 0.94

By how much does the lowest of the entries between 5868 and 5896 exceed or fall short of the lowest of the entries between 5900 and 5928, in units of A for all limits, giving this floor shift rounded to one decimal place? -0.8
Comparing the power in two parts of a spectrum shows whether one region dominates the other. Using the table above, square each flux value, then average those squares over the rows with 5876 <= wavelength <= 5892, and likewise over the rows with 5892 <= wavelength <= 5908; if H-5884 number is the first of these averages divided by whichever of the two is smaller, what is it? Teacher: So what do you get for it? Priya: 1.05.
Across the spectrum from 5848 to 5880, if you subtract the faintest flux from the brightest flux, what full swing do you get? 0.37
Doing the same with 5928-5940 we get 0.22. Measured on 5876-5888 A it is 0.47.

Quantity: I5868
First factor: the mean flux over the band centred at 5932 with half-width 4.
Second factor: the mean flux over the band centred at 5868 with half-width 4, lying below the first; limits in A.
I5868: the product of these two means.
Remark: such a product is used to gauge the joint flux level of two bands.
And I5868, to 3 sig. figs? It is 17.7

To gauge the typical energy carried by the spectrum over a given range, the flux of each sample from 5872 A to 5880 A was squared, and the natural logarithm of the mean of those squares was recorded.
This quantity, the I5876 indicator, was 2.94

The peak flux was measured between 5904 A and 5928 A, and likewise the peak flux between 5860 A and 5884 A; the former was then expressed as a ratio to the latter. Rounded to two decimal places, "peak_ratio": 0.98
